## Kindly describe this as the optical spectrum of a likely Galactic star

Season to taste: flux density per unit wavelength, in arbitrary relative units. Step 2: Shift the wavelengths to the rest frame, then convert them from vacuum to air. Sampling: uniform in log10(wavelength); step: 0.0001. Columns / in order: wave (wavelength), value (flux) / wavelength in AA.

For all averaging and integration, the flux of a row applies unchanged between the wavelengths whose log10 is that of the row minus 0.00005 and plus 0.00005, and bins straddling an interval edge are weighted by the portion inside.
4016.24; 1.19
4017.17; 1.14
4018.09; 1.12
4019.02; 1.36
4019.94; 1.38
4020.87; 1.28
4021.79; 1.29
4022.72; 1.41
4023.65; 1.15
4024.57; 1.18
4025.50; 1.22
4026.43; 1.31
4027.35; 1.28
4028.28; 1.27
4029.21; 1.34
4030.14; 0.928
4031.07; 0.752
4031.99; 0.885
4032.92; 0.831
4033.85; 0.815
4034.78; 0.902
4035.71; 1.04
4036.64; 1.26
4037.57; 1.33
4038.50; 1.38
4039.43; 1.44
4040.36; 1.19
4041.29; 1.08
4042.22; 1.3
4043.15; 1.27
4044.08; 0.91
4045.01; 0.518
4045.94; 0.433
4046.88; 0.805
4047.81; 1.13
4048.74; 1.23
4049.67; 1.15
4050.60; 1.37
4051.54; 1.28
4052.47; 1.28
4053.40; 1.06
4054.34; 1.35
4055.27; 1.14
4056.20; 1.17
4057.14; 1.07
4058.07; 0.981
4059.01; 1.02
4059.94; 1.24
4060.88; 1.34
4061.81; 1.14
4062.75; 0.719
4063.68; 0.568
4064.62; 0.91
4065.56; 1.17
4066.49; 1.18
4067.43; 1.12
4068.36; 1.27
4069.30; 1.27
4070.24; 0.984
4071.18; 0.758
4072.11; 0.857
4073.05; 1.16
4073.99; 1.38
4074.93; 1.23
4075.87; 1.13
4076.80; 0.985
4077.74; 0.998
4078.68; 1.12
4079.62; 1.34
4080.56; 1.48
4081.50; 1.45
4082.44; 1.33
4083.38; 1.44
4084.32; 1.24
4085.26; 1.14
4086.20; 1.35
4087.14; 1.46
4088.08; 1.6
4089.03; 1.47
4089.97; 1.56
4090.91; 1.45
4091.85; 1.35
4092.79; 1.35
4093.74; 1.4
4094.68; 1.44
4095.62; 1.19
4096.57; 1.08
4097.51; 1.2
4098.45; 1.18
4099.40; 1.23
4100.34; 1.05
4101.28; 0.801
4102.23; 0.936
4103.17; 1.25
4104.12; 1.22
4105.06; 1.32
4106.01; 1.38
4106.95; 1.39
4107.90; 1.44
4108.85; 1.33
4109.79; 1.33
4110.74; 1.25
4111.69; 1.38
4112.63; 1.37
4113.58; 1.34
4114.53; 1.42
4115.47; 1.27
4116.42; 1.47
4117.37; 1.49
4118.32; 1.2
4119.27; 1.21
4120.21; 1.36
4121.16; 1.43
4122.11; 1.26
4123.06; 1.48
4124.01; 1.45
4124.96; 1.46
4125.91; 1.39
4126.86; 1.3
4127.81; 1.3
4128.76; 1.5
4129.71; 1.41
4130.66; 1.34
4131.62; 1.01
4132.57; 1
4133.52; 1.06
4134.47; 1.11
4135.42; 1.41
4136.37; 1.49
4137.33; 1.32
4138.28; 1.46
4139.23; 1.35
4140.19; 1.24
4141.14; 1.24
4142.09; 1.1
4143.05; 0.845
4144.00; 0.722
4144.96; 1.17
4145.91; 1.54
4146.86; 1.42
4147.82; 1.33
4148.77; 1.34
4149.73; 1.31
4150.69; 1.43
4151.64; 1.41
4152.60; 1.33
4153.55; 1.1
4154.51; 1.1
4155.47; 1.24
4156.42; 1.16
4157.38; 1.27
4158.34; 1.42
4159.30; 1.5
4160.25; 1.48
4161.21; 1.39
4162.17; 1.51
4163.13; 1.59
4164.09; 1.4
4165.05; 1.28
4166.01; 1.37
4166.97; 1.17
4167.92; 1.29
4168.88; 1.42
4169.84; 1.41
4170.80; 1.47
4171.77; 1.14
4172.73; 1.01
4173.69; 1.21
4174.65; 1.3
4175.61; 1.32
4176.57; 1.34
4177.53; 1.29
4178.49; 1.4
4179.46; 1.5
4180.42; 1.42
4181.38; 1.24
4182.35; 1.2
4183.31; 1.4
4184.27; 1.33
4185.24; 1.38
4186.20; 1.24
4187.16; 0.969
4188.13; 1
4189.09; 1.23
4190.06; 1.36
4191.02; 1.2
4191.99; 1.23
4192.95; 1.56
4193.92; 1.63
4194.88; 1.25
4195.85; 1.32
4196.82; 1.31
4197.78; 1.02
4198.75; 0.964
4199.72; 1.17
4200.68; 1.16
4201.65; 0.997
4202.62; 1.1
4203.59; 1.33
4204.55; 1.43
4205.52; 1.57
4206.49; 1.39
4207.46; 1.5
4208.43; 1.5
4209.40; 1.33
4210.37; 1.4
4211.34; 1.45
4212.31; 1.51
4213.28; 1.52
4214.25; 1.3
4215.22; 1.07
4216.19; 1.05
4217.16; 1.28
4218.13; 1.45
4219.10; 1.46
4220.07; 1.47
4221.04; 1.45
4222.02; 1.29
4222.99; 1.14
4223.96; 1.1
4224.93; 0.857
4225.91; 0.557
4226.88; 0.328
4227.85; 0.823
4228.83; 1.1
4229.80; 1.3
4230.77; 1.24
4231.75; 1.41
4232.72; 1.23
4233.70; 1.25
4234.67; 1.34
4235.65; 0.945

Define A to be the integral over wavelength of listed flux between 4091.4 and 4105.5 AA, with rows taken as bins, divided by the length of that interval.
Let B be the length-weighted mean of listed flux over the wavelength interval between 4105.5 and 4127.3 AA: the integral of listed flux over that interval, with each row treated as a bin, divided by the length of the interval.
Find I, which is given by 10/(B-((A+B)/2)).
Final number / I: 121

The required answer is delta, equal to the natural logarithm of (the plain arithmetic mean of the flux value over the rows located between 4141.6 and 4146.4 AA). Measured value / 0.07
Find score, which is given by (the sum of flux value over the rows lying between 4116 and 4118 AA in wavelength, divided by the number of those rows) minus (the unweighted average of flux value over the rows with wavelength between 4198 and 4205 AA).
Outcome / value 0.3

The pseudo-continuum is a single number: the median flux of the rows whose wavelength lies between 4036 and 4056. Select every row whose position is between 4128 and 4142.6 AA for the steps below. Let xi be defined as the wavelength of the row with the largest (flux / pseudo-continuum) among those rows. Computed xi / 4128.76 AA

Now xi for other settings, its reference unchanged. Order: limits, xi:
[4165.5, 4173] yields 4170.80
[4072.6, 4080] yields 4073.99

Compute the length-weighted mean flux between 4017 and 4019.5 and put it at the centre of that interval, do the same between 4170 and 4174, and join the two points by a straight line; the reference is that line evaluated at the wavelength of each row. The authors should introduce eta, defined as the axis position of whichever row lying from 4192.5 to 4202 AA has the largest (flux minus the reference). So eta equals 4193.92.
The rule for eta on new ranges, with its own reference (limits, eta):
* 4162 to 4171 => 4163.13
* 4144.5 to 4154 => 4145.91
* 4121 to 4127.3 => 4123.06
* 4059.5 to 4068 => 4060.88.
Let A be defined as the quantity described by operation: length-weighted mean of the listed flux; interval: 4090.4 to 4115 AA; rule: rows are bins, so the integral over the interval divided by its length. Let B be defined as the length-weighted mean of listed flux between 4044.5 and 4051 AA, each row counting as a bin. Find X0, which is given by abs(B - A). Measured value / 0.33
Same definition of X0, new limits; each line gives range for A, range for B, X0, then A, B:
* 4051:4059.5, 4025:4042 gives 0.02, 1.15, 1.1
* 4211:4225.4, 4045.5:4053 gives 0.21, 1.29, 1.1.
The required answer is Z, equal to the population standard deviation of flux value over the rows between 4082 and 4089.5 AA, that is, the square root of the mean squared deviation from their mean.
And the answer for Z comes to 0.14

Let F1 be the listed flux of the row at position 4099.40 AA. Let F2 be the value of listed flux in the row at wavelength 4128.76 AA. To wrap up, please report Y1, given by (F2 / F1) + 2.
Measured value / 3.22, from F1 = 1.23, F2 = 1.5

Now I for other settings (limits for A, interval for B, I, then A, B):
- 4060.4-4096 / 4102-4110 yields 254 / 1.22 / 1.30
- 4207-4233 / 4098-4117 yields 465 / 1.23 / 1.27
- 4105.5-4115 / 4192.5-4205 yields -175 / 1.36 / 1.25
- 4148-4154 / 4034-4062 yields -100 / 1.32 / 1.12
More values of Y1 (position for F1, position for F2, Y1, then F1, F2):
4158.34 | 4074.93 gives 2.87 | 1.42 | 1.23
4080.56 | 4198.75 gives 2.65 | 1.48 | 0.964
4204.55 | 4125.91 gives 2.97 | 1.43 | 1.39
